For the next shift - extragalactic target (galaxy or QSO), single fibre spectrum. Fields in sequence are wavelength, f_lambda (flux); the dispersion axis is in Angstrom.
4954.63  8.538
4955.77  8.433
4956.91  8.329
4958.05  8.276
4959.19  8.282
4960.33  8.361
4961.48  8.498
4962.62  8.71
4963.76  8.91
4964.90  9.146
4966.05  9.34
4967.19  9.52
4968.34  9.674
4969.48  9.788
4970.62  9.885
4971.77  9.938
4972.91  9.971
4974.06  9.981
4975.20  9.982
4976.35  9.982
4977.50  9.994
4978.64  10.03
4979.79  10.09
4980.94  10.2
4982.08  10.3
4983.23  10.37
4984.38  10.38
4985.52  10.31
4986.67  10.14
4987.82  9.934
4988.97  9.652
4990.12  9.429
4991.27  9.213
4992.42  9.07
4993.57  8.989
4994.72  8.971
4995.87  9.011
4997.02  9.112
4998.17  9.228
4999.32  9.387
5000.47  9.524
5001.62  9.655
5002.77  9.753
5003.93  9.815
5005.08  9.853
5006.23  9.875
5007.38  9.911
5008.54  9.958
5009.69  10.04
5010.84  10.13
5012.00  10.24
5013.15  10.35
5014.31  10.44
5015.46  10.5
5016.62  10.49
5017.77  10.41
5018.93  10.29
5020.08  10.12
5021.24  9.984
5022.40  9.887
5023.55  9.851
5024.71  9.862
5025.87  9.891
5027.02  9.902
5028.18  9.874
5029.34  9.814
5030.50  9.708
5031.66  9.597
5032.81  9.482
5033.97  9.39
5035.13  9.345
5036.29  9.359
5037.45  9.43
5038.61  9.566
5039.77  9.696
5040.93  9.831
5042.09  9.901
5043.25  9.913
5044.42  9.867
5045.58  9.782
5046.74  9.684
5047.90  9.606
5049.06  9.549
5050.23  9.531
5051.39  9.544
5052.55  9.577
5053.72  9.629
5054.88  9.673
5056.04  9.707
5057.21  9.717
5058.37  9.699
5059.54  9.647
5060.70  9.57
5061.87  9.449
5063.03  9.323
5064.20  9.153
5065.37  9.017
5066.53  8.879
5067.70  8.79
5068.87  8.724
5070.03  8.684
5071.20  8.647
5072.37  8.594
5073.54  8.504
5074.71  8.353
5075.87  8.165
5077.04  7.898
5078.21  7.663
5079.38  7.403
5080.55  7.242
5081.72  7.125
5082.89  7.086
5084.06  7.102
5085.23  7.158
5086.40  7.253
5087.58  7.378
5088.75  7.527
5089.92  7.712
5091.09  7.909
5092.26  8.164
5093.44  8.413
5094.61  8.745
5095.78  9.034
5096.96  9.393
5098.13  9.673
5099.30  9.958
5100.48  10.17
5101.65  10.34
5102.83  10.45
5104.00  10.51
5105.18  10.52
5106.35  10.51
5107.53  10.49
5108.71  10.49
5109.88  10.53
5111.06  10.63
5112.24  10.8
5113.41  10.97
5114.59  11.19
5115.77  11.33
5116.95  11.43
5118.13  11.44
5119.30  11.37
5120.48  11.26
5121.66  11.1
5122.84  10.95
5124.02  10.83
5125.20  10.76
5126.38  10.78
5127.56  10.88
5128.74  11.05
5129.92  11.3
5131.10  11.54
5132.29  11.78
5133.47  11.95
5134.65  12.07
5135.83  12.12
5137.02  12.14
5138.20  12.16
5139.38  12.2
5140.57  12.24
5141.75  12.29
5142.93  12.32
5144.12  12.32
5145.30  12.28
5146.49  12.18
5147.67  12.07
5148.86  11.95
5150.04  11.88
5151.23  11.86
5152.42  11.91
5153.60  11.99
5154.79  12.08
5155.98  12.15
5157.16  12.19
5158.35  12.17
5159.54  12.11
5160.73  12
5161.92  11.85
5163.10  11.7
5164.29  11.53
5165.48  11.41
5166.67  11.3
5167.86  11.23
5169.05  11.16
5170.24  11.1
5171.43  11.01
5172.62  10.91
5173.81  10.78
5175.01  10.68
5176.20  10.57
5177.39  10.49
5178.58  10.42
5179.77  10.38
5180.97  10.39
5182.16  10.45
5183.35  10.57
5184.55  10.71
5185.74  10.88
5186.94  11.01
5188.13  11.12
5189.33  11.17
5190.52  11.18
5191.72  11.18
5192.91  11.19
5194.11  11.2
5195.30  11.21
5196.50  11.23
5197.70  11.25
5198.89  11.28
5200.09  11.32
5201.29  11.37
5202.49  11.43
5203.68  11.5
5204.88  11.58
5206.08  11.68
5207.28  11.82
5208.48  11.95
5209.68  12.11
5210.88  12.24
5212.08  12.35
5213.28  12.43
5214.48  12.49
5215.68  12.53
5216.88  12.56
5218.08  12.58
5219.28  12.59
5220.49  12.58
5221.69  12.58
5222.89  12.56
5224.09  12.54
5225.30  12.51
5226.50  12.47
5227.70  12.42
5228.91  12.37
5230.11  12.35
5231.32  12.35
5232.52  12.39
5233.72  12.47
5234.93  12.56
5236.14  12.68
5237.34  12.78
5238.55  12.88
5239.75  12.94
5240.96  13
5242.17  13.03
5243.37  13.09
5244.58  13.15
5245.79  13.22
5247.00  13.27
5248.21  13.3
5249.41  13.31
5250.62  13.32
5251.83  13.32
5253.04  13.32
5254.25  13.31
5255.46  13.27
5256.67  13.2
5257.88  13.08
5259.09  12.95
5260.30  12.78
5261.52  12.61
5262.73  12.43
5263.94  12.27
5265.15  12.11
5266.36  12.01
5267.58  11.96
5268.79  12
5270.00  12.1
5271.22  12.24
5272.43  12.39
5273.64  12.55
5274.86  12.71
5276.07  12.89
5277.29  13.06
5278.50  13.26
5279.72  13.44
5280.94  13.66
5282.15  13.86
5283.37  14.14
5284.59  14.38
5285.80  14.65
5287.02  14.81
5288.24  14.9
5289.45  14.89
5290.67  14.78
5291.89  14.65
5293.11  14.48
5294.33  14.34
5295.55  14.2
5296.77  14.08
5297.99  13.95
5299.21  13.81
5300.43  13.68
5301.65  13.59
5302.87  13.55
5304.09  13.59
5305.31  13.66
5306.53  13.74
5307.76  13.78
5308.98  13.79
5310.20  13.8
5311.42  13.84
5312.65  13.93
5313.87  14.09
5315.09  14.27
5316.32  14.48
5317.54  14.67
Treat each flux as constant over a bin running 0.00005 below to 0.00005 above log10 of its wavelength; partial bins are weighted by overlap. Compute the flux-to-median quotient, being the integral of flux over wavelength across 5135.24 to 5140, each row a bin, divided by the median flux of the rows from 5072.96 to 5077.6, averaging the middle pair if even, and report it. 7.0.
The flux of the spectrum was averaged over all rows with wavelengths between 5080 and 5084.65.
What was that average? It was 7.1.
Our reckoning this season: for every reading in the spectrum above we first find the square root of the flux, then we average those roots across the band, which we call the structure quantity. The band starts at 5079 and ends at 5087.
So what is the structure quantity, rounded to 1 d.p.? 2.7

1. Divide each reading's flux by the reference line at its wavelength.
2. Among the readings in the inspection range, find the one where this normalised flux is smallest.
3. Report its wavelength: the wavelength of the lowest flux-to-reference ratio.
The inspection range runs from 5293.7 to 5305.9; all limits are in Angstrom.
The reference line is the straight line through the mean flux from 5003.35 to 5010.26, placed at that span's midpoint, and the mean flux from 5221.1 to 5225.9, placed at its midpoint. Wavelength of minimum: 5302.87 Angstrom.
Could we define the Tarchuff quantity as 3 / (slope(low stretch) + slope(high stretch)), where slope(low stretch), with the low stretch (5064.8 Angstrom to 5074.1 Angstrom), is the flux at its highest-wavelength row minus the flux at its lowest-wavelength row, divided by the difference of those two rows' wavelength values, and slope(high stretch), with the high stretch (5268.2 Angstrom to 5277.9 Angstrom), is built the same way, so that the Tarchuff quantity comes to 48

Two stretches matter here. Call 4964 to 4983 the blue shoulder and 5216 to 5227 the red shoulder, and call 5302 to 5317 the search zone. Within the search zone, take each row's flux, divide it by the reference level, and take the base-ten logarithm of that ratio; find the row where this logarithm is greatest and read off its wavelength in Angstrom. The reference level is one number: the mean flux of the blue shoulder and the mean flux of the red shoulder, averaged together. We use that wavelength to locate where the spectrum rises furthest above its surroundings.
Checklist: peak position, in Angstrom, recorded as 5316.32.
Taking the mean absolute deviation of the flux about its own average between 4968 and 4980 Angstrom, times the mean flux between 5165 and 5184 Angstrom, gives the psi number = 1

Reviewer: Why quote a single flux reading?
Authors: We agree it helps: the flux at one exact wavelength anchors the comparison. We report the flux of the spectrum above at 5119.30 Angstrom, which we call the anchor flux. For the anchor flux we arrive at 11.37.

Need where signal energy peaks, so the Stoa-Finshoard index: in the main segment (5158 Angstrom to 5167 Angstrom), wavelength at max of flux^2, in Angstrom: 5158.35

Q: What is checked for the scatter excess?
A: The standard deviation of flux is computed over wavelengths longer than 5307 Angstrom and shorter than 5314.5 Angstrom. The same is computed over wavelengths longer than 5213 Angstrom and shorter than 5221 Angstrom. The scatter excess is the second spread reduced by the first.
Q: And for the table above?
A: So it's -0.06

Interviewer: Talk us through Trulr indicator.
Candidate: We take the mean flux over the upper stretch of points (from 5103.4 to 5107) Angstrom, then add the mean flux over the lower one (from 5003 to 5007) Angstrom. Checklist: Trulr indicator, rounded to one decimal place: 20.4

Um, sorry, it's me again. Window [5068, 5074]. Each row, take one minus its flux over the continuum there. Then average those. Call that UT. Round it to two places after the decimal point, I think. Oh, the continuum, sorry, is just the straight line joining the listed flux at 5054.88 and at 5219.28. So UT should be 0.13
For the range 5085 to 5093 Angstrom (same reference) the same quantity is 0.26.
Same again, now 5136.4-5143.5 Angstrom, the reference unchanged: -0.09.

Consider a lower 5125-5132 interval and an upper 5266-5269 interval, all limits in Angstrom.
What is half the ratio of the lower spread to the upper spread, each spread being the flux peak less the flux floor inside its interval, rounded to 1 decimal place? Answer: 7.8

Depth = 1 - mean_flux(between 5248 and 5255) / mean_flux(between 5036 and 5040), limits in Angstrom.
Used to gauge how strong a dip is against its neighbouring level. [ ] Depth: -0.40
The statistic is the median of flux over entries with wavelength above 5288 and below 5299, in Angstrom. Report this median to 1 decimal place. 14.5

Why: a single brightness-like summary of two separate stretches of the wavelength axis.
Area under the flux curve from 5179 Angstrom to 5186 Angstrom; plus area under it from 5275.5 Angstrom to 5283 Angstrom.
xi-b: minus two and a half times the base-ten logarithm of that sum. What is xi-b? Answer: -5.60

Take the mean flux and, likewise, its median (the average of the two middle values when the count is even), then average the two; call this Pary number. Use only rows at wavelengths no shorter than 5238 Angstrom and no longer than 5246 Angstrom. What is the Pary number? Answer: 13.0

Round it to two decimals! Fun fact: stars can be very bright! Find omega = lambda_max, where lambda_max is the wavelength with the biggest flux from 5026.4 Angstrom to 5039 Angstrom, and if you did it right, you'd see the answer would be 5027.02 Angstrom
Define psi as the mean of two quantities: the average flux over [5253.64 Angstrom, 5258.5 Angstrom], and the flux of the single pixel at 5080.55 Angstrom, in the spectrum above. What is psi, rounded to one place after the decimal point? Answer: 10.2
